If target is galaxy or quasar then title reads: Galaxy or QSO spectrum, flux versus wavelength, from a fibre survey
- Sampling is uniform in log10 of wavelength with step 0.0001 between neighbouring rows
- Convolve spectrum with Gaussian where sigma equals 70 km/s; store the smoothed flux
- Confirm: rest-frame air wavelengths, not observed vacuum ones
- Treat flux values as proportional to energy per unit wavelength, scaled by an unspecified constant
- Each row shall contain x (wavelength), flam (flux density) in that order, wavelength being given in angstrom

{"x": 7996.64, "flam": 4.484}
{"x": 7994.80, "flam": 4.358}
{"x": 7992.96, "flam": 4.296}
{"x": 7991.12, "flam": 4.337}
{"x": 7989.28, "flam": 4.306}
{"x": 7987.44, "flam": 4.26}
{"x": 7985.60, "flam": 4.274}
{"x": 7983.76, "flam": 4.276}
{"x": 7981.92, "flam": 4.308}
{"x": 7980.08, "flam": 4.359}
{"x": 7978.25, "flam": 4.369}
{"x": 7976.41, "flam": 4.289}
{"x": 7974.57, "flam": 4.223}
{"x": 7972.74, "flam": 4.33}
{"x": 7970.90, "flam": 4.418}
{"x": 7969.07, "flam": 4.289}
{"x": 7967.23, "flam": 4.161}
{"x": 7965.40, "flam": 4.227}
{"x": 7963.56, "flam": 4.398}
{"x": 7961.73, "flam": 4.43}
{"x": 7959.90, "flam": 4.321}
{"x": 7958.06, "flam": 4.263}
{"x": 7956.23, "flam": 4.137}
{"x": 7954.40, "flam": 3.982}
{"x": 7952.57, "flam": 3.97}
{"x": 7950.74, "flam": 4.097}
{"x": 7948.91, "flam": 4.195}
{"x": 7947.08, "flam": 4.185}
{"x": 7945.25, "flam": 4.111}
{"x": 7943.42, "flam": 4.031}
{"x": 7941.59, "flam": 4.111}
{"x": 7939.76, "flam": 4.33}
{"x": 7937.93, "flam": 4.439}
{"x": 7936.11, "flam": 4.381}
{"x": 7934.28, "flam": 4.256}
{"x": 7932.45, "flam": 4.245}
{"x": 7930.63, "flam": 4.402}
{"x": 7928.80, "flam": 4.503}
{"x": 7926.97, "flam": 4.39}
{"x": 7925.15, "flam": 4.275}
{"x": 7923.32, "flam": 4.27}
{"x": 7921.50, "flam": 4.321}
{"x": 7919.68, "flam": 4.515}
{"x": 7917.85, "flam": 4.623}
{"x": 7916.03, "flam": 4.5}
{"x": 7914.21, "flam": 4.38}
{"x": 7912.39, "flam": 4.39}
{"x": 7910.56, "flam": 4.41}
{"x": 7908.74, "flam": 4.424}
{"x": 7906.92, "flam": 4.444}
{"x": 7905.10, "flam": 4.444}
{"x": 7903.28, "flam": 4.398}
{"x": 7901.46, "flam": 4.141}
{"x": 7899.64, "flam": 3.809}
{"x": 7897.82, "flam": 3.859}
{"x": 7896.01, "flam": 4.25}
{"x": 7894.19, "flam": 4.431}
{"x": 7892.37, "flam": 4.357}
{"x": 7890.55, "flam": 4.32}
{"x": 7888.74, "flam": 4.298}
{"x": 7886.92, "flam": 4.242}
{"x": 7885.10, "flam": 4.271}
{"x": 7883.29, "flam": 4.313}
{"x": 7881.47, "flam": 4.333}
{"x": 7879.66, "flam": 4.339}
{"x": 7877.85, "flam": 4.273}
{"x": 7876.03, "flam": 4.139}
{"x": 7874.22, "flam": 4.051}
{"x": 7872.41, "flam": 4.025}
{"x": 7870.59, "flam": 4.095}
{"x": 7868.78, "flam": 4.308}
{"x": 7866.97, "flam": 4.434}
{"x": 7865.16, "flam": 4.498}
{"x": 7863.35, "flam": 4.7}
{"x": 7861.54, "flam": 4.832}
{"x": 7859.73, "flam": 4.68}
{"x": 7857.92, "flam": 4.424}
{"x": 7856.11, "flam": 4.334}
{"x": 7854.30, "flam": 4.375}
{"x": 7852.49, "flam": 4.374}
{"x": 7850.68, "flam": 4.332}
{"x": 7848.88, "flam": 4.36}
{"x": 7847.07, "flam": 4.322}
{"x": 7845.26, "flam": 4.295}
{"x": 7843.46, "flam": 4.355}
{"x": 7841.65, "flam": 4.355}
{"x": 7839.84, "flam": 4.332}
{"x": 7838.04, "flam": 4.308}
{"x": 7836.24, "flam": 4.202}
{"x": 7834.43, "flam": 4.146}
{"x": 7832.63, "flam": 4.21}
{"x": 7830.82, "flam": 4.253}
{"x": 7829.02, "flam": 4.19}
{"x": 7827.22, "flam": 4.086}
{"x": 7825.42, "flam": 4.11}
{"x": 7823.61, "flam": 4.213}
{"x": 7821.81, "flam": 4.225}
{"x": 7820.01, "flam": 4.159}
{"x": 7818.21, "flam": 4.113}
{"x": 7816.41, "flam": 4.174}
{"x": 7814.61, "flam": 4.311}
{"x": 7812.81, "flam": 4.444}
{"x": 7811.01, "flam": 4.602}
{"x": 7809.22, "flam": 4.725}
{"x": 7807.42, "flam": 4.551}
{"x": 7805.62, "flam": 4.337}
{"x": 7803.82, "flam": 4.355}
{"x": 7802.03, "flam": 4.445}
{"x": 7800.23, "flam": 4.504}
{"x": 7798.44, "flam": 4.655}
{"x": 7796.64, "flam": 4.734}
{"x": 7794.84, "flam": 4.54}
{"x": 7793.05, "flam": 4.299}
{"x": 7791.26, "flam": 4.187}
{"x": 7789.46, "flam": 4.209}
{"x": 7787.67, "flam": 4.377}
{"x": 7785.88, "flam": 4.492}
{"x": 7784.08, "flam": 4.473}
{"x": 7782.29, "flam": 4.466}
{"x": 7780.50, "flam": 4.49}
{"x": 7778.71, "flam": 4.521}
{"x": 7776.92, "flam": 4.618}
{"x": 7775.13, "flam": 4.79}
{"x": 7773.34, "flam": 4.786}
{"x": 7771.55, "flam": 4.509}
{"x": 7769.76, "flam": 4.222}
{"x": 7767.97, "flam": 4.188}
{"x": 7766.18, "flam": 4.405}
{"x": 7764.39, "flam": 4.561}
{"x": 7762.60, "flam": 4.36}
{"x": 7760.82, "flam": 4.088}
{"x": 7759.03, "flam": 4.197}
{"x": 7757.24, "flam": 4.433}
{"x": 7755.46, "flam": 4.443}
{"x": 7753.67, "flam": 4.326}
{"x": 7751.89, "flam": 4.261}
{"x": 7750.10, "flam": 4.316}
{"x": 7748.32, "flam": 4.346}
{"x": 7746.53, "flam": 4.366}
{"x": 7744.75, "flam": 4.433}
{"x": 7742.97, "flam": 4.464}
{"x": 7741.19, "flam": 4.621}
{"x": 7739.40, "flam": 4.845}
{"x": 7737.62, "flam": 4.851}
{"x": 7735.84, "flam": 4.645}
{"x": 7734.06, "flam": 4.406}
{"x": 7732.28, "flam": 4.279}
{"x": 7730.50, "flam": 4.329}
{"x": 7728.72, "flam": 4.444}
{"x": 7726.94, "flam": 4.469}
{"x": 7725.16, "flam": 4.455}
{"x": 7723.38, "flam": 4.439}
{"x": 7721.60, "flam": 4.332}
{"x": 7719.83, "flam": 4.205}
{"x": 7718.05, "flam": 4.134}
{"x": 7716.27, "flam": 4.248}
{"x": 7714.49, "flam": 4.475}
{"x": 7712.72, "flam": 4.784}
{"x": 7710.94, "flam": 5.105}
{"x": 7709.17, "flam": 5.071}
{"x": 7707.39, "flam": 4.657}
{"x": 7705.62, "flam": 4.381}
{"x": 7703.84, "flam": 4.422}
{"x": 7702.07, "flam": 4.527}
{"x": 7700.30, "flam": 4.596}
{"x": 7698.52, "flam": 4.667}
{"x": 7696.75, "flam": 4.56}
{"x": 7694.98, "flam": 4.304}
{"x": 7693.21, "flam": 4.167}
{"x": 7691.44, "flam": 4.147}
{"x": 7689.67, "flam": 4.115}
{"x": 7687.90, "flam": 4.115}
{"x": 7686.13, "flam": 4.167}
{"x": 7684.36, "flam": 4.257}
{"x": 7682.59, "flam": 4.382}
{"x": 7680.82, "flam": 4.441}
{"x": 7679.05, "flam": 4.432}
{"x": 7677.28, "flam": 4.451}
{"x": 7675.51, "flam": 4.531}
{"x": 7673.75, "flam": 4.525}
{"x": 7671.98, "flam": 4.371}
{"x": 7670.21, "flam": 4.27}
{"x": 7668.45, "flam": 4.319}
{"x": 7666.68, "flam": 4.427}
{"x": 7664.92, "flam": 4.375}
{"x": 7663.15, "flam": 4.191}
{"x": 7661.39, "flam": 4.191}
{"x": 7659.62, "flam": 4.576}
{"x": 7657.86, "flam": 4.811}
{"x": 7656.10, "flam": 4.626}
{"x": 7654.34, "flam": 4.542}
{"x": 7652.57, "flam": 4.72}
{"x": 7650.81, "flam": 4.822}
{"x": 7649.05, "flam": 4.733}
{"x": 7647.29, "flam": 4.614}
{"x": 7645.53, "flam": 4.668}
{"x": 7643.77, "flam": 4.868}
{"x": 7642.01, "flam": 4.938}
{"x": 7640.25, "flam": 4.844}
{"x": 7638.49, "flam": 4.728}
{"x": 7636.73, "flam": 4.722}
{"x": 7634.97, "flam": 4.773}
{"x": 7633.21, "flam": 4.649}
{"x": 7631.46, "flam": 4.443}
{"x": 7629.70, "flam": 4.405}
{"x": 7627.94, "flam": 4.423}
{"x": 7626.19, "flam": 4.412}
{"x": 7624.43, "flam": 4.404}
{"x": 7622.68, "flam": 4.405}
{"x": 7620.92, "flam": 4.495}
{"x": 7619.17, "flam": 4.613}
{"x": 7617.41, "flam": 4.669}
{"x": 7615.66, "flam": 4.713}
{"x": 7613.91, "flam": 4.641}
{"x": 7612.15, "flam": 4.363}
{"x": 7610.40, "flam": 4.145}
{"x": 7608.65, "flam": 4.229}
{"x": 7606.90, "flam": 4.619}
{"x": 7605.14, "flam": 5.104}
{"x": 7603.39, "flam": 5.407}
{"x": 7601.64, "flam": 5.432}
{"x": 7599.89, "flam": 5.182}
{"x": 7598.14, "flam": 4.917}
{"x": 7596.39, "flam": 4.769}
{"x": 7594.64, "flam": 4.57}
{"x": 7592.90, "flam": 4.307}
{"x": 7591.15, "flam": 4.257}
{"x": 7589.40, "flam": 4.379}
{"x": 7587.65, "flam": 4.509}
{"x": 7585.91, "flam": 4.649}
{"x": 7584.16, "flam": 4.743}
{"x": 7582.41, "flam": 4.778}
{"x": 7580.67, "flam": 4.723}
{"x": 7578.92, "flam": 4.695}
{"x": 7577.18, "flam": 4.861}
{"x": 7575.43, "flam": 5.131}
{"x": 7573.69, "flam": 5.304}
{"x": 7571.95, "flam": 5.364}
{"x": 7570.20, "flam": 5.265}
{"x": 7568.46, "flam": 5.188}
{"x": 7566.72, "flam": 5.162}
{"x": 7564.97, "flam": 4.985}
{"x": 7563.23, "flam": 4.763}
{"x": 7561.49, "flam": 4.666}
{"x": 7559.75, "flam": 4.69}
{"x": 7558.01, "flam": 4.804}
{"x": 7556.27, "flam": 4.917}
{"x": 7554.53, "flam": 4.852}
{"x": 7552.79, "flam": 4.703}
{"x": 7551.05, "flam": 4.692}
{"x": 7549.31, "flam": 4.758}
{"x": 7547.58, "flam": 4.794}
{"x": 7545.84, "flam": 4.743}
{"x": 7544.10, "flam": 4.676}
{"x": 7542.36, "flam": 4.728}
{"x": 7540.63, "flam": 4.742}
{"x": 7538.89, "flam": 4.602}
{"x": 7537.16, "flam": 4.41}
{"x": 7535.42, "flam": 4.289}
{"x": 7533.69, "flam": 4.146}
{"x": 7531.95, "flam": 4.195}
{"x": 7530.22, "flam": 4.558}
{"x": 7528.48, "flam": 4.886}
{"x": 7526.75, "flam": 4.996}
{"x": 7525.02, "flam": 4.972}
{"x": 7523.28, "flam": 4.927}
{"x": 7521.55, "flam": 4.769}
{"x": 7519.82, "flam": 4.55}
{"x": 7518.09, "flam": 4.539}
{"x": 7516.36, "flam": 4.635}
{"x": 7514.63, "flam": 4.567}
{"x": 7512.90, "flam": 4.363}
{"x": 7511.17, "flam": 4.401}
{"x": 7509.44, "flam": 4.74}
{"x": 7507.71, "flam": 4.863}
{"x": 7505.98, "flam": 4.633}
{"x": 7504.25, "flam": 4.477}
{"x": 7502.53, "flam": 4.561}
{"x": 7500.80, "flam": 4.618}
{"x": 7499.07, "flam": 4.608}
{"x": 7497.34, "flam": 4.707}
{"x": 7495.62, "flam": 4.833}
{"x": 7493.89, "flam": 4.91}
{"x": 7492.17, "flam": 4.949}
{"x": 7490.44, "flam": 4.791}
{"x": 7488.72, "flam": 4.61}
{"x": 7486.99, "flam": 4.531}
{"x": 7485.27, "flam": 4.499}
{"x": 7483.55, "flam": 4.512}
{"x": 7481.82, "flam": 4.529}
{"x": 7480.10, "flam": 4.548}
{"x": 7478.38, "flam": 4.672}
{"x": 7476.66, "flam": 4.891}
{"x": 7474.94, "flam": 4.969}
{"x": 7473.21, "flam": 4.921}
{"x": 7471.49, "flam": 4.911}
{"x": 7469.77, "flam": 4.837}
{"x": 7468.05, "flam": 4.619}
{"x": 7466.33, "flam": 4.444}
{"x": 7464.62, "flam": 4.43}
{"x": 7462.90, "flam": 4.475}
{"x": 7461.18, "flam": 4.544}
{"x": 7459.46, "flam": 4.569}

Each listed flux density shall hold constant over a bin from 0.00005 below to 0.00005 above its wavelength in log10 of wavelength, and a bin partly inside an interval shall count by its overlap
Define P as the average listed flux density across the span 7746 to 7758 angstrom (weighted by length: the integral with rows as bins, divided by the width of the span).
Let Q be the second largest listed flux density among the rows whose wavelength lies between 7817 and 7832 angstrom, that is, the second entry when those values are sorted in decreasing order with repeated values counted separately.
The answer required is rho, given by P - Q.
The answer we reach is 0.13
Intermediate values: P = 4.35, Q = 4.225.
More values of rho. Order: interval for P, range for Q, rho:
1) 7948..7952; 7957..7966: -0.27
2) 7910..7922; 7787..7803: -0.20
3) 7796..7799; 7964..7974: 0.36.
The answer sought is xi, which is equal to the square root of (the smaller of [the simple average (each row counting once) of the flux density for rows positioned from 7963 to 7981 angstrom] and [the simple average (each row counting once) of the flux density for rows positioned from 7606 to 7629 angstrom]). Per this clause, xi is 2.075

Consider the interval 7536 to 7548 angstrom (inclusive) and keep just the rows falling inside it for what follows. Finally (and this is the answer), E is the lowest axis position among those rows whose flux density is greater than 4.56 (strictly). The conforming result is 7538.89 angstrom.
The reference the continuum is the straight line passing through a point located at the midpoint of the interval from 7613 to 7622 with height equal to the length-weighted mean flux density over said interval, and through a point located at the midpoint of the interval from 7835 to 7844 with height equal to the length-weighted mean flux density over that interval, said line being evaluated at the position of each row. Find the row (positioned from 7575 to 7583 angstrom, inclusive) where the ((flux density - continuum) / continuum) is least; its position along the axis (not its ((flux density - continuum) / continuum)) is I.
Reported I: 7578.92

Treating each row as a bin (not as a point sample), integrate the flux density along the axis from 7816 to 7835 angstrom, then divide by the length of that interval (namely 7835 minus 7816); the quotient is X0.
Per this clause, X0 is 4.17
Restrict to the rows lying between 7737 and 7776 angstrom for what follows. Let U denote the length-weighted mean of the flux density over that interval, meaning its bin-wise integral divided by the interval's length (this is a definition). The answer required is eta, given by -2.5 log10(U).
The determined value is -1.62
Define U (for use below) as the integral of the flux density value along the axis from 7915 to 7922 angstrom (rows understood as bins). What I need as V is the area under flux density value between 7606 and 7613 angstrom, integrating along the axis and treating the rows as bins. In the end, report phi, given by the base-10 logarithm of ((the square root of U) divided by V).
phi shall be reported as -0.733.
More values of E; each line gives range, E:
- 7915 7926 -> 7917.85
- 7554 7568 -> 7554.53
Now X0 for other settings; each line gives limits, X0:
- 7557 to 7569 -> 4.89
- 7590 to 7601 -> 4.68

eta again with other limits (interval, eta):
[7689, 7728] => -1.63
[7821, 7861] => -1.58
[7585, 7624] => -1.67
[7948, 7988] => -1.57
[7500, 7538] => -1.66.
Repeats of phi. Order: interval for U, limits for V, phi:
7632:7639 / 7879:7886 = -0.721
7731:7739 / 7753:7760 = -0.702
